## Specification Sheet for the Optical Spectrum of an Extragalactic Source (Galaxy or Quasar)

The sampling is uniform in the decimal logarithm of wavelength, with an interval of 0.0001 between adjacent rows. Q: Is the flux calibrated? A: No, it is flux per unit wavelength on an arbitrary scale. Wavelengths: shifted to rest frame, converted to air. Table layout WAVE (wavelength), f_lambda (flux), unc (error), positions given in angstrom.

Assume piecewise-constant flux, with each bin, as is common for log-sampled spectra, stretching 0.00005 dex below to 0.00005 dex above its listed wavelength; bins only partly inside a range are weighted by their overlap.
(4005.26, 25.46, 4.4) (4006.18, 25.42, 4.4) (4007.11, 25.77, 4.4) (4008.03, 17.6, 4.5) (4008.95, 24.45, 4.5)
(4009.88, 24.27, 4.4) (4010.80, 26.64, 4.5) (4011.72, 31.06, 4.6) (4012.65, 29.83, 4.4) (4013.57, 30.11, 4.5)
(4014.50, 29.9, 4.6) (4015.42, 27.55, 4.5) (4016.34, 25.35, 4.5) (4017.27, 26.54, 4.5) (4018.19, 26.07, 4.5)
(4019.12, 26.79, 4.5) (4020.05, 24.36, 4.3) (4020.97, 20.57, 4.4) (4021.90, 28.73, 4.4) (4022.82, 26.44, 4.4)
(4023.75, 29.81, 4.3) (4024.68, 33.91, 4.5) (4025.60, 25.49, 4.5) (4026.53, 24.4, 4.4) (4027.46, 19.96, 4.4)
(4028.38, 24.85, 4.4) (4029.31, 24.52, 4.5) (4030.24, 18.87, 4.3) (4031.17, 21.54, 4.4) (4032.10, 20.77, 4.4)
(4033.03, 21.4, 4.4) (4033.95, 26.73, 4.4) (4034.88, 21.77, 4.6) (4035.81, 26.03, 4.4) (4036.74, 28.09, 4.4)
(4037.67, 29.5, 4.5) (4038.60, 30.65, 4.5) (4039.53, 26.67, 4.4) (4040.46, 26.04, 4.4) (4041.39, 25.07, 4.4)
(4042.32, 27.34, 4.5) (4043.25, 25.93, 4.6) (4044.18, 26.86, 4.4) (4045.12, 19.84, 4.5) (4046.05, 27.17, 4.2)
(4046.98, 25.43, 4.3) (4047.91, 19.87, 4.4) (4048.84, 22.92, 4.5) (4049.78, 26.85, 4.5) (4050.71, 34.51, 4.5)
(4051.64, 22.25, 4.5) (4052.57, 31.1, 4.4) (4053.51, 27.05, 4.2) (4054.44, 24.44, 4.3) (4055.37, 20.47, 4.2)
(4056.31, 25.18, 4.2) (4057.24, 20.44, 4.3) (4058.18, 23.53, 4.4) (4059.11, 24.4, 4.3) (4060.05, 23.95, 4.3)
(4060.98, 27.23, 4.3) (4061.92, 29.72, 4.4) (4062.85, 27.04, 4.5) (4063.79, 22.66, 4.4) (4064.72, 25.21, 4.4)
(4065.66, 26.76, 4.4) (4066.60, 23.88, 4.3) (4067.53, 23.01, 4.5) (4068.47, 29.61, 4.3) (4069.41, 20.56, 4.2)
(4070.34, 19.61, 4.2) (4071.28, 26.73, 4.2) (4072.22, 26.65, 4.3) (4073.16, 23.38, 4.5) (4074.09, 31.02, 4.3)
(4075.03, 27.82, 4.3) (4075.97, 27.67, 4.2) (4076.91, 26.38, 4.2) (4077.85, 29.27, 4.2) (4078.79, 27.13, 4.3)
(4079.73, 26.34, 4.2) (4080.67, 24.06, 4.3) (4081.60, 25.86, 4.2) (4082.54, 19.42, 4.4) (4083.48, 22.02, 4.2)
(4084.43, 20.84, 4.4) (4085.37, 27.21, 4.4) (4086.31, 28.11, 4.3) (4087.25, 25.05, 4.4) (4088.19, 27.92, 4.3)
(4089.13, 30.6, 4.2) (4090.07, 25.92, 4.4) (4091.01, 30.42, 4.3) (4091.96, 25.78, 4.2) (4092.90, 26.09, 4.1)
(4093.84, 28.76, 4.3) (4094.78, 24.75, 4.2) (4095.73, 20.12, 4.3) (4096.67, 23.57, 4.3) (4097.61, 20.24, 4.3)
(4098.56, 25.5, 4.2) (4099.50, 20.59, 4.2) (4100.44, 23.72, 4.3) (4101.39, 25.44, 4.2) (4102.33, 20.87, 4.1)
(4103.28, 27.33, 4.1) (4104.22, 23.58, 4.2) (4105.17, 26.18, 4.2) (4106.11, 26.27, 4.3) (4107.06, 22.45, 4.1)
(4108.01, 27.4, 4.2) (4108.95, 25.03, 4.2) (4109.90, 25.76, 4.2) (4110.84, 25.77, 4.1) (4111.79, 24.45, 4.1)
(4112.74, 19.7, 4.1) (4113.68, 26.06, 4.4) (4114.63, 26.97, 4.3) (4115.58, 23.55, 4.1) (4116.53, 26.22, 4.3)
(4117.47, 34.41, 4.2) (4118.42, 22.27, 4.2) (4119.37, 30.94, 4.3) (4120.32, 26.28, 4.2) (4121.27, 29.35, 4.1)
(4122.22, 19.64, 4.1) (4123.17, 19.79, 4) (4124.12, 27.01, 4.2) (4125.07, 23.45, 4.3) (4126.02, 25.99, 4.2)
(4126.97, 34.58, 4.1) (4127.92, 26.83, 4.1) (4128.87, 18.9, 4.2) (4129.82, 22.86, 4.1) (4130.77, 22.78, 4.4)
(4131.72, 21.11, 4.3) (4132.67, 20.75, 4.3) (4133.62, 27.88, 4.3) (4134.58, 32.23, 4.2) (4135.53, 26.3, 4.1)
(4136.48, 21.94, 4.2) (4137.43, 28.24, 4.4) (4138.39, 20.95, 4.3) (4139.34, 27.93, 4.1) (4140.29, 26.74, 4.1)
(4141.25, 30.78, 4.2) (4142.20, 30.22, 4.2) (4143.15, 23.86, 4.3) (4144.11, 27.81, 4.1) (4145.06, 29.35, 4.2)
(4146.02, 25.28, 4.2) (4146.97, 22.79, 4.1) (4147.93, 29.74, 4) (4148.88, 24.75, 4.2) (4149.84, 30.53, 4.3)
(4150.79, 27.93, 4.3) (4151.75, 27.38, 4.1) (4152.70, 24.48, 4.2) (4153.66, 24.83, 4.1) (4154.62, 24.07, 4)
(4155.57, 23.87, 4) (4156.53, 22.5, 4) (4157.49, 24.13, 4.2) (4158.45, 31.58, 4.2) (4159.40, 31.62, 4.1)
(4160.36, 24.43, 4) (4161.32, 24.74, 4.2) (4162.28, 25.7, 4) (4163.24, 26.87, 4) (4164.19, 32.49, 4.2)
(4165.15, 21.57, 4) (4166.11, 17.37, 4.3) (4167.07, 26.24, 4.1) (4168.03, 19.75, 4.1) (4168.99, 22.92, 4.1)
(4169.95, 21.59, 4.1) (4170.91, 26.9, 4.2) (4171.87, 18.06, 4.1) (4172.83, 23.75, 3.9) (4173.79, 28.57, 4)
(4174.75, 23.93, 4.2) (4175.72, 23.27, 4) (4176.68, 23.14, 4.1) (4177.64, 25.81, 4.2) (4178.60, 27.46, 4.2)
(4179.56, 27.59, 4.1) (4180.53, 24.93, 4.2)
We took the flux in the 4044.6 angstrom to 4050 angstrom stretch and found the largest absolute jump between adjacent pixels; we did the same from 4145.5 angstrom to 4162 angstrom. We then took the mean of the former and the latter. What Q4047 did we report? 7.4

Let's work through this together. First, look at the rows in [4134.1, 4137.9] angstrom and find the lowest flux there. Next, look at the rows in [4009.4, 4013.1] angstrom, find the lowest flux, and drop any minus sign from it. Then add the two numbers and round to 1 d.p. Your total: 46.2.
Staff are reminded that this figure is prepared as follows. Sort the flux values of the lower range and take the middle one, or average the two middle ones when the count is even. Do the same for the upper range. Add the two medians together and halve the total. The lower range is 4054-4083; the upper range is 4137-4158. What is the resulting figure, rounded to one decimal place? 25.6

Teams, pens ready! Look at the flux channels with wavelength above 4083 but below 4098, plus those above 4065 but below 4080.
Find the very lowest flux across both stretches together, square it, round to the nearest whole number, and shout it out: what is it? 385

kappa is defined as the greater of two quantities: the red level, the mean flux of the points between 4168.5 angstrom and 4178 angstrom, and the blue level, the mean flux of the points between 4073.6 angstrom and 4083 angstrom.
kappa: 26.5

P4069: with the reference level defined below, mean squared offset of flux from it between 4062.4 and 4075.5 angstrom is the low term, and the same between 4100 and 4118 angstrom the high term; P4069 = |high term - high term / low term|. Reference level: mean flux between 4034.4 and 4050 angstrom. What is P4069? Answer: 8.0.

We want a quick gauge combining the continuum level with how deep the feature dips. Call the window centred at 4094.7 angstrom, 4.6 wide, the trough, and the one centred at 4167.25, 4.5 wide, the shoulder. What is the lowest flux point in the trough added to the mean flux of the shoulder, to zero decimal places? 42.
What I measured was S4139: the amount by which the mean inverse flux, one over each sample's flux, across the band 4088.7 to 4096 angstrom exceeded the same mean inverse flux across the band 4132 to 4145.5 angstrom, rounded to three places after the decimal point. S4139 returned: 0.000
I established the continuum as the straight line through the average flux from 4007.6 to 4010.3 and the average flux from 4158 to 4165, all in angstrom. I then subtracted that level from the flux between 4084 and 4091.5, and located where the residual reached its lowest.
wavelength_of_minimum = 4084.43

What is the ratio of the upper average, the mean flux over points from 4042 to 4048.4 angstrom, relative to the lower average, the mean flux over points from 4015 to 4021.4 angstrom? 0.97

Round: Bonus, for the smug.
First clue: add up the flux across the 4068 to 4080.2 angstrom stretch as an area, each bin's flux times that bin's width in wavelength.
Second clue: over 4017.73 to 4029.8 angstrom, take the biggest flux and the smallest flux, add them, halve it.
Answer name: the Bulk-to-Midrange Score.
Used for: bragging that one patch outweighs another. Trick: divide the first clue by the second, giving 11.9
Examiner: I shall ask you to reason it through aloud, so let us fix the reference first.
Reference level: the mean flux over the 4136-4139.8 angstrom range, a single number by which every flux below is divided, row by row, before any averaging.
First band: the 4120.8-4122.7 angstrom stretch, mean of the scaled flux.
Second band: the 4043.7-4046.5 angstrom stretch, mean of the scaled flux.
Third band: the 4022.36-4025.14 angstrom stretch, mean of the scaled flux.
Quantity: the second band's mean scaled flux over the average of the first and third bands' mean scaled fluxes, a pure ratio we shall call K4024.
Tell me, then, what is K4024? 0.90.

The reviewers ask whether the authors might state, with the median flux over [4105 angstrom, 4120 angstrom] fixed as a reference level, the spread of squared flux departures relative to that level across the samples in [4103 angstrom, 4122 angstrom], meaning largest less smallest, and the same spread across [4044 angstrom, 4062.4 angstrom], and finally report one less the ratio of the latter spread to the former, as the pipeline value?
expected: -0.02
